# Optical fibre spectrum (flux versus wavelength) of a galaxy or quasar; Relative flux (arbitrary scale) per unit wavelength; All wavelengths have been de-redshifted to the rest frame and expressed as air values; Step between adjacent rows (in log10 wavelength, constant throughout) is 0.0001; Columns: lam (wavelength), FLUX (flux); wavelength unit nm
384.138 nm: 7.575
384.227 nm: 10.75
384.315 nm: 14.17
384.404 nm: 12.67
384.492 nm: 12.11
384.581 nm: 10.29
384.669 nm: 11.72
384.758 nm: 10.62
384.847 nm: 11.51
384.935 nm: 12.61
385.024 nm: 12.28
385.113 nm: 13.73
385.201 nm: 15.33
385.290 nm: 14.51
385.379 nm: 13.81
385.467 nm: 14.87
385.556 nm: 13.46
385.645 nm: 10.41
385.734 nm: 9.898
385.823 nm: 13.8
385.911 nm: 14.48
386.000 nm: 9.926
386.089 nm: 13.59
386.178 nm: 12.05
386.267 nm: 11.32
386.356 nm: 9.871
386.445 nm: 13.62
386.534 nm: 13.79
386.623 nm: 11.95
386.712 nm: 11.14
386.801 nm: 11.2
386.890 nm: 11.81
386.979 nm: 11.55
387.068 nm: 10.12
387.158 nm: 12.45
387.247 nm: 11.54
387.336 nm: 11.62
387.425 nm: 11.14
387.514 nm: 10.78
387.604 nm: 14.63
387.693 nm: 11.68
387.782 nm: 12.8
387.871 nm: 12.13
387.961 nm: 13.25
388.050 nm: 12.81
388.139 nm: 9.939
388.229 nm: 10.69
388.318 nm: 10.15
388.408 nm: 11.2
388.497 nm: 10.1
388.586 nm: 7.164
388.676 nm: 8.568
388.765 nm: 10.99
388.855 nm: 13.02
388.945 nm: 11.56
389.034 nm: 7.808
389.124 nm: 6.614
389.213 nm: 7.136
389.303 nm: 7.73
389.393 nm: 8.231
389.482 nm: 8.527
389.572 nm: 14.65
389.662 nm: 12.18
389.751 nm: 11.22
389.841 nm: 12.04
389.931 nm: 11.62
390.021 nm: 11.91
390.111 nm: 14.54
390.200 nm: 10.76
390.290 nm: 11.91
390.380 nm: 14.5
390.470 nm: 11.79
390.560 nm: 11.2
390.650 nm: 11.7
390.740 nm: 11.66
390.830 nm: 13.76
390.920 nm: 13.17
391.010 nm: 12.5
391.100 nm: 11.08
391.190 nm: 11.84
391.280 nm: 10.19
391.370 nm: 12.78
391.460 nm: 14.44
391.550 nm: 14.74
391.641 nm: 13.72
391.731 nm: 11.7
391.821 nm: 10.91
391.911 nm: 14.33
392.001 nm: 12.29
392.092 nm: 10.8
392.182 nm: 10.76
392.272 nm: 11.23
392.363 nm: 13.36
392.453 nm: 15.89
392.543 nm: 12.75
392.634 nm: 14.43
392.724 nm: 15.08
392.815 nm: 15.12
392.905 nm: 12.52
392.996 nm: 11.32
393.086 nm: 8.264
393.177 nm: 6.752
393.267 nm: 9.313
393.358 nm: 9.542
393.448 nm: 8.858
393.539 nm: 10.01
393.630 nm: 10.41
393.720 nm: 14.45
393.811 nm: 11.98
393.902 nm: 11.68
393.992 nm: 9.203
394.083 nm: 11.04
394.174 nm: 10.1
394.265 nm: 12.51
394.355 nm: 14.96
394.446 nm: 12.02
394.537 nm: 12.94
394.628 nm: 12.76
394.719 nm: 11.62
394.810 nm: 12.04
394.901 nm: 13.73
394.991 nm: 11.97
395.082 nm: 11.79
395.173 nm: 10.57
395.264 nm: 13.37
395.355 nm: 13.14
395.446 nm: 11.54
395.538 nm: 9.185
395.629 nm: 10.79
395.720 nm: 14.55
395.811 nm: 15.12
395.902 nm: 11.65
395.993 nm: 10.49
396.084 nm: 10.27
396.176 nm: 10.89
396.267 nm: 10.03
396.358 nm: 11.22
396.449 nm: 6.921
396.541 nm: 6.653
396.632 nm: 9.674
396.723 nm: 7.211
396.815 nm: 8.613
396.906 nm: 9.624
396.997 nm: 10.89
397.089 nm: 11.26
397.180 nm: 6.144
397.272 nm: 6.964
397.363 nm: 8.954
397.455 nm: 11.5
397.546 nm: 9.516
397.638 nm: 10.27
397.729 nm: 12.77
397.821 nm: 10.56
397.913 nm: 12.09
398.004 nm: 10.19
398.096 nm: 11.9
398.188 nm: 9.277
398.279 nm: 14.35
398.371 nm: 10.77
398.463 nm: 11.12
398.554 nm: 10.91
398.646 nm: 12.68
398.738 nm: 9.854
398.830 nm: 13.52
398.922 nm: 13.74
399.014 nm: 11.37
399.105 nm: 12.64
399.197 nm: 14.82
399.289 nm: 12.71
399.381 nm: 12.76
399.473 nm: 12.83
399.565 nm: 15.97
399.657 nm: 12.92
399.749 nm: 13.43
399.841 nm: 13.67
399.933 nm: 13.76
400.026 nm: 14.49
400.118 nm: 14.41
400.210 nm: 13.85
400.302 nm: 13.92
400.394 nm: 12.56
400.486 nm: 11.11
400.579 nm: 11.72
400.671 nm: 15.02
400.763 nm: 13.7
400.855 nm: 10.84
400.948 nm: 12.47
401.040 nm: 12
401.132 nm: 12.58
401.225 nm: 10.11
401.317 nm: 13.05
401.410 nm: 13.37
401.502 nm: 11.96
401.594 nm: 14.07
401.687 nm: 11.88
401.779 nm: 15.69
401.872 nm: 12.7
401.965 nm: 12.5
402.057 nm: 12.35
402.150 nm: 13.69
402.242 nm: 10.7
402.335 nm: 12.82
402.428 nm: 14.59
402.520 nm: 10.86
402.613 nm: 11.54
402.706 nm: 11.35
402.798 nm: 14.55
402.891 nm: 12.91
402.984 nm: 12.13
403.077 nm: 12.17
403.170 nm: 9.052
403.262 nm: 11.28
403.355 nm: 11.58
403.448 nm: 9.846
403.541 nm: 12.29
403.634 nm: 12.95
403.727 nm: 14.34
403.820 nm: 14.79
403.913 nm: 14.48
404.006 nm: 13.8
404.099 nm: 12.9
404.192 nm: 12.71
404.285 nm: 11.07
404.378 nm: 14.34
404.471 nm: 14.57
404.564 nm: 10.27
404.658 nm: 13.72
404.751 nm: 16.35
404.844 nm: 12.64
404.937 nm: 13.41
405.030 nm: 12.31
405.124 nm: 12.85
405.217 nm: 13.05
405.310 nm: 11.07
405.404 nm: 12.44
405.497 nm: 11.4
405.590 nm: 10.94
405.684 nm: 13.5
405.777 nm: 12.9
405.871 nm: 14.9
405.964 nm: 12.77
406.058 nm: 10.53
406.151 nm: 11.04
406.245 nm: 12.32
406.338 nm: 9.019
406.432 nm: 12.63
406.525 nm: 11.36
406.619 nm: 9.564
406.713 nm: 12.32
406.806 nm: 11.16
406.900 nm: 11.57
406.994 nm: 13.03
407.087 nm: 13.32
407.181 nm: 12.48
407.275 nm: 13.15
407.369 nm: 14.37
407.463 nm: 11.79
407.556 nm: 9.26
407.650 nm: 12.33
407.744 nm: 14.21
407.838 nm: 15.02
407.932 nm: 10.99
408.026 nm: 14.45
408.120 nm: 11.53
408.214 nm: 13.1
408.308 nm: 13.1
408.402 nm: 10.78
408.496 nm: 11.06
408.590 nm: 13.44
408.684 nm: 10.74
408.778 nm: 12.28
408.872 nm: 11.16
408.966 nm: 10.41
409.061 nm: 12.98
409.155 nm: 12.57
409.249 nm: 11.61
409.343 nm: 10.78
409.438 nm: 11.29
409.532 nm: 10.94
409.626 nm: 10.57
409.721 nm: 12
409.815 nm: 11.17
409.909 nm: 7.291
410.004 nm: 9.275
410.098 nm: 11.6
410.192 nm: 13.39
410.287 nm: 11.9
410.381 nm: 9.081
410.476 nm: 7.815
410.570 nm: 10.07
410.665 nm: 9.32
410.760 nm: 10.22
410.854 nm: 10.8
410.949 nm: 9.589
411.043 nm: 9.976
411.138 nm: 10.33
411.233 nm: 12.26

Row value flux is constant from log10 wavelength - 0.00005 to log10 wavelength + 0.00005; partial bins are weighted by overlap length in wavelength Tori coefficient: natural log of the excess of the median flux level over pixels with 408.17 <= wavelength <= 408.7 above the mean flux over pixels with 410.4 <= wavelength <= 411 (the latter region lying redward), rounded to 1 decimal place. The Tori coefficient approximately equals 0.9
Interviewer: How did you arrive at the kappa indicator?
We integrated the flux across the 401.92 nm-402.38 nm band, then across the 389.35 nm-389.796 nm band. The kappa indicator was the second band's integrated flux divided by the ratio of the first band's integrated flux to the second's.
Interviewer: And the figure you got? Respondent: 4.2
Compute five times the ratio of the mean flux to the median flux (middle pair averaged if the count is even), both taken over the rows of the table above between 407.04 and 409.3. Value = 4.97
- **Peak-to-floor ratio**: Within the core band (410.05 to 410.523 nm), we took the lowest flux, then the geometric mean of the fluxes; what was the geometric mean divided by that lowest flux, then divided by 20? 0.068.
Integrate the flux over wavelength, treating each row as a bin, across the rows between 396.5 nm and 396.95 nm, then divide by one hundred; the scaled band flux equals 0.038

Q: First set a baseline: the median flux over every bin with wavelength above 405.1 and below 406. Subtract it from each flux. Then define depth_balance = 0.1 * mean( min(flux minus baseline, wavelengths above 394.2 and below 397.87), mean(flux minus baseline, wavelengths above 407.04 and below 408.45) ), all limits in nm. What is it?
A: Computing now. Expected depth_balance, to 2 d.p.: -0.34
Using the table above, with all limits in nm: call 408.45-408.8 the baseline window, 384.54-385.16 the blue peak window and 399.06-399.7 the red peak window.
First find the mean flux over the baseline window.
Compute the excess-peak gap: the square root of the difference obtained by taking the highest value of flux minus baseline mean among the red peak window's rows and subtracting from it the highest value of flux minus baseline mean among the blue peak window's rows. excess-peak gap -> 1.50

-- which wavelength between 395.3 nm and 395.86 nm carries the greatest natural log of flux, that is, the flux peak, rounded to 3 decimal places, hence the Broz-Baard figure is 395.811 nm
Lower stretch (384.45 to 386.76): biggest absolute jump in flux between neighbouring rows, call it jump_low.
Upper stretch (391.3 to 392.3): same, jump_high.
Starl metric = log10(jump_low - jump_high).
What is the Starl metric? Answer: 0.1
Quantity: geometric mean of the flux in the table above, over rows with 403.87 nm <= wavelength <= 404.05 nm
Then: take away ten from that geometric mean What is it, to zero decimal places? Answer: 4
